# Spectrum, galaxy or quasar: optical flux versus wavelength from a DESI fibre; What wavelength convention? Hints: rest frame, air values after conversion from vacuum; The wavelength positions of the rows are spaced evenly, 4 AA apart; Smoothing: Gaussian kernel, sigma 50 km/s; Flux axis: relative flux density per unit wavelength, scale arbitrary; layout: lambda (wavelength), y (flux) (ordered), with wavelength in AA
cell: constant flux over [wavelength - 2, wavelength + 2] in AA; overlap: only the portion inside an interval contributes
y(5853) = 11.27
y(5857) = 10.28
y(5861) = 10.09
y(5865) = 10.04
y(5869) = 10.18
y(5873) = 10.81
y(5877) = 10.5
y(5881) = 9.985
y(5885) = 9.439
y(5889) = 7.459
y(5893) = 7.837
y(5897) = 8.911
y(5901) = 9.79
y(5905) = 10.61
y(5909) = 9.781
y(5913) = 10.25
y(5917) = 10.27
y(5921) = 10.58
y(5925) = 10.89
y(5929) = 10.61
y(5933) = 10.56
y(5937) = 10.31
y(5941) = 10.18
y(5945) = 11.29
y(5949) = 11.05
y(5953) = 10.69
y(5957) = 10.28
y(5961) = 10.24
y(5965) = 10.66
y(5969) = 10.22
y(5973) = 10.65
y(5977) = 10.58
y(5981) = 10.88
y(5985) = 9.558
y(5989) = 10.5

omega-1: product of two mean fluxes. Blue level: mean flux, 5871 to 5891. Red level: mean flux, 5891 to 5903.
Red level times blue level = 85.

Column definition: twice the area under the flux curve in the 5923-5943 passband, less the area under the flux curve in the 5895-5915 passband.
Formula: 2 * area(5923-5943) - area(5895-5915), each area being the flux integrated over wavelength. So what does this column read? 223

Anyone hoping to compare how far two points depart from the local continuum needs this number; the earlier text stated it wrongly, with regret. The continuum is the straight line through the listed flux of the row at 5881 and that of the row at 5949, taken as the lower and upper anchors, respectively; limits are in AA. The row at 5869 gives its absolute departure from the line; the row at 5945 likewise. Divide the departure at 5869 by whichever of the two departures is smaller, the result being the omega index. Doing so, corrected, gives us 1.3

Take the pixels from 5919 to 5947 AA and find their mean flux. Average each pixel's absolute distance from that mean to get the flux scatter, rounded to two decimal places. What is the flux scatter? 0.26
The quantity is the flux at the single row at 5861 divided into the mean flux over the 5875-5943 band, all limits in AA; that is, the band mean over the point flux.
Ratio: 0.98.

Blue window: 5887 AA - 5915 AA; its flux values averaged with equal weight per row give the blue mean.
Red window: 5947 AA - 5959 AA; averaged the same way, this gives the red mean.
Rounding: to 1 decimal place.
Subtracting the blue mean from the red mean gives 1.4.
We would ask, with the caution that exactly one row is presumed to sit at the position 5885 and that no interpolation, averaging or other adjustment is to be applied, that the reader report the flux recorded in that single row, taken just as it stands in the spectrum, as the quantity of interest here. 9.439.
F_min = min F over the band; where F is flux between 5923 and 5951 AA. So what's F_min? 10.18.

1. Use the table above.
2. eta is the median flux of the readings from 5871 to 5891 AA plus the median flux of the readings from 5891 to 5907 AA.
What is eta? 19.3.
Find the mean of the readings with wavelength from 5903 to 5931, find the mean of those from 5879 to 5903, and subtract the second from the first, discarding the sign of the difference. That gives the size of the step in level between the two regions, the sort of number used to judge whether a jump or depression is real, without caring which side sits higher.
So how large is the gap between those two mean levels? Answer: 1.52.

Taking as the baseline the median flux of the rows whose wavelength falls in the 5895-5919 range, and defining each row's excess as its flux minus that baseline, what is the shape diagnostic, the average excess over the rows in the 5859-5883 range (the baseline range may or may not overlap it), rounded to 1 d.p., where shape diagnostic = 0.2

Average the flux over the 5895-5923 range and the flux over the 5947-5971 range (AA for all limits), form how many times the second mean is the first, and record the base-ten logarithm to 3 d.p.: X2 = 0.021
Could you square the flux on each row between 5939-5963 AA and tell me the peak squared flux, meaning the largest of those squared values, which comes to 127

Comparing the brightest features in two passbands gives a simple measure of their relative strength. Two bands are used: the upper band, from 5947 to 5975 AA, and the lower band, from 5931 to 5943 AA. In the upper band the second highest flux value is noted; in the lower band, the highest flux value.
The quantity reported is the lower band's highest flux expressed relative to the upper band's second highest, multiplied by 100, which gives 99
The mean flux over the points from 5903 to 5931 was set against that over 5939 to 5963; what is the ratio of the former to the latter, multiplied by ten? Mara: 9.8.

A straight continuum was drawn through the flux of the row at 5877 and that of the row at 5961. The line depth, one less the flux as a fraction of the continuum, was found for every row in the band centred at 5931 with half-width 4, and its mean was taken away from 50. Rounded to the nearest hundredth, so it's 50.02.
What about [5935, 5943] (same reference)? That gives 49.99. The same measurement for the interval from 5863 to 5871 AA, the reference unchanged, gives 49.96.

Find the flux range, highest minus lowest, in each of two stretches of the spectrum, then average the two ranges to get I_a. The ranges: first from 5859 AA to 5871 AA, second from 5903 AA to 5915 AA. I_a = 0.48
